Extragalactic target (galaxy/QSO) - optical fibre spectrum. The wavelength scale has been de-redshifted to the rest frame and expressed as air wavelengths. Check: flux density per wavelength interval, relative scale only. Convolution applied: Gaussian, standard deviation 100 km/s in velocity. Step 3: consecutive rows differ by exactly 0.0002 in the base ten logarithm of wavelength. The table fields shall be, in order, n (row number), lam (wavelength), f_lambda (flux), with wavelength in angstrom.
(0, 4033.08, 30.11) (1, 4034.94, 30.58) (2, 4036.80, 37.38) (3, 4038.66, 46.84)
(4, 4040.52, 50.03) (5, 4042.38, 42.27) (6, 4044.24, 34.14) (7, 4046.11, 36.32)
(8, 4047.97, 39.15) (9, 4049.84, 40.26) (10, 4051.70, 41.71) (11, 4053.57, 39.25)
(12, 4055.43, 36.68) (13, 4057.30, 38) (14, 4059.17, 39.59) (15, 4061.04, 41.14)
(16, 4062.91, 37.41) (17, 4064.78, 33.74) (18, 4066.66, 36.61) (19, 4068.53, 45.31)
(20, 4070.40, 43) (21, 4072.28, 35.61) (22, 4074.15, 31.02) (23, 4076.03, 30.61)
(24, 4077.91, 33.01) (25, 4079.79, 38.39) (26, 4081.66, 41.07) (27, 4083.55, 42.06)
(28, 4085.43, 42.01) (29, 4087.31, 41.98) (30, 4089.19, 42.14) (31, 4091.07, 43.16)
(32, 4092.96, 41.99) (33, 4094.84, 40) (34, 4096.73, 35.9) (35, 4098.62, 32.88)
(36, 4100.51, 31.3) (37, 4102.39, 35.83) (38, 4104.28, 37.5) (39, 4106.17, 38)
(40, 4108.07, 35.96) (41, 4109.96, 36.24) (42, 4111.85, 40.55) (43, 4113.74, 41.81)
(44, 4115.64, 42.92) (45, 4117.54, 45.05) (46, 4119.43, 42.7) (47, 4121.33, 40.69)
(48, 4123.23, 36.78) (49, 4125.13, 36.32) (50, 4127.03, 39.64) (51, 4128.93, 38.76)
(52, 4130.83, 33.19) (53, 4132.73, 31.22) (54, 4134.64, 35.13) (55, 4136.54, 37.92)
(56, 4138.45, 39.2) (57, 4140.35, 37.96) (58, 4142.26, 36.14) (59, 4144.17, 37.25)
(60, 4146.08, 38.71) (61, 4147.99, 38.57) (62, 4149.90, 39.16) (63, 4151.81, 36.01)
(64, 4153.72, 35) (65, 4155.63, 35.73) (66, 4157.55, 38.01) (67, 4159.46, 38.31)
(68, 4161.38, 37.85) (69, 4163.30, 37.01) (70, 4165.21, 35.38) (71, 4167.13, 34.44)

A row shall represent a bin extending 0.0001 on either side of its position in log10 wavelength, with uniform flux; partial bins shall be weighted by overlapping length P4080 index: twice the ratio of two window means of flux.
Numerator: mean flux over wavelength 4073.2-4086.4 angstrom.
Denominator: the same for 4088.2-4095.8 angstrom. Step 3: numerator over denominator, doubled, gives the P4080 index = 1.76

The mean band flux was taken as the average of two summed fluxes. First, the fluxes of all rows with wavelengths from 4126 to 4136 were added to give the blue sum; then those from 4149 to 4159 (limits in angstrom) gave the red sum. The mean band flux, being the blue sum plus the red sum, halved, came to 181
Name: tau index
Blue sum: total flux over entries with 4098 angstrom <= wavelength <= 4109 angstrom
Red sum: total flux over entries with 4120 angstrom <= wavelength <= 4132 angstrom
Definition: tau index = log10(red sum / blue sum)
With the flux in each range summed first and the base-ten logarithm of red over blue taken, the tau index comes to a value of 0.03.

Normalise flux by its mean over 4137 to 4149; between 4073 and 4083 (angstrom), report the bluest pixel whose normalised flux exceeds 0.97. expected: 4079.79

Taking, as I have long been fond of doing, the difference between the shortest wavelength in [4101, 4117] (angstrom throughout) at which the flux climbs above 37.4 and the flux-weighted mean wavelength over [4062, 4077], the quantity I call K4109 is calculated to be 35.0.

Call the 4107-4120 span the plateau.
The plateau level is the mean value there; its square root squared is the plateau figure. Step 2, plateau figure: 40.7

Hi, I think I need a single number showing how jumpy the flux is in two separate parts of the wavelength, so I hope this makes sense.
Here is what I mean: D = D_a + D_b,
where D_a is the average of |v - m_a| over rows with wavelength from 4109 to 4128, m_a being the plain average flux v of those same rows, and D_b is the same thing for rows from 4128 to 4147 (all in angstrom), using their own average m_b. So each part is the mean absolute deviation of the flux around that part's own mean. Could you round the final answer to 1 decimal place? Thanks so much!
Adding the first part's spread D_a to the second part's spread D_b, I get 4.5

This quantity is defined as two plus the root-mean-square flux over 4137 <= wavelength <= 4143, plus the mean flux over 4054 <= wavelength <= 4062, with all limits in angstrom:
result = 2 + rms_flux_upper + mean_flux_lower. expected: 79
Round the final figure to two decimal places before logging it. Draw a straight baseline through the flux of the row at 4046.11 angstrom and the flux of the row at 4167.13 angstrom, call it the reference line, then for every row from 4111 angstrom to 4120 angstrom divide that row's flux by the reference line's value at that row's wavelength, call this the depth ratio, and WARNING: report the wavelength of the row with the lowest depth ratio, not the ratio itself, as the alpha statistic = 4111.85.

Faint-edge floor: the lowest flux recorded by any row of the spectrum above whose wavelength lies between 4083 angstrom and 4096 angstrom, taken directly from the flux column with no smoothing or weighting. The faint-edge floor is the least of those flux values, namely 40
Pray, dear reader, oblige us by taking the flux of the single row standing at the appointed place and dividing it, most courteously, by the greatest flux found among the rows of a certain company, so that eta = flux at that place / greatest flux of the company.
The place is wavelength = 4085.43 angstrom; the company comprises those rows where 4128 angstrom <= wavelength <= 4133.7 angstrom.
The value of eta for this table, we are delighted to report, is 1.084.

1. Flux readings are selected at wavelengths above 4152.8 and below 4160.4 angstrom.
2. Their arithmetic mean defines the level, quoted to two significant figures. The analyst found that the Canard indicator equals 37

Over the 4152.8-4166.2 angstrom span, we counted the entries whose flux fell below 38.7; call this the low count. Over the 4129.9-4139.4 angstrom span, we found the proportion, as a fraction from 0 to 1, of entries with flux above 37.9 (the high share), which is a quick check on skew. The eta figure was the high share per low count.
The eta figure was 0.057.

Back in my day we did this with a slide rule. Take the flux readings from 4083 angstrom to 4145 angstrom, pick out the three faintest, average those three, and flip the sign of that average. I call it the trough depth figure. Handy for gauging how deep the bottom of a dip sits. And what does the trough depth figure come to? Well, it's -31.8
